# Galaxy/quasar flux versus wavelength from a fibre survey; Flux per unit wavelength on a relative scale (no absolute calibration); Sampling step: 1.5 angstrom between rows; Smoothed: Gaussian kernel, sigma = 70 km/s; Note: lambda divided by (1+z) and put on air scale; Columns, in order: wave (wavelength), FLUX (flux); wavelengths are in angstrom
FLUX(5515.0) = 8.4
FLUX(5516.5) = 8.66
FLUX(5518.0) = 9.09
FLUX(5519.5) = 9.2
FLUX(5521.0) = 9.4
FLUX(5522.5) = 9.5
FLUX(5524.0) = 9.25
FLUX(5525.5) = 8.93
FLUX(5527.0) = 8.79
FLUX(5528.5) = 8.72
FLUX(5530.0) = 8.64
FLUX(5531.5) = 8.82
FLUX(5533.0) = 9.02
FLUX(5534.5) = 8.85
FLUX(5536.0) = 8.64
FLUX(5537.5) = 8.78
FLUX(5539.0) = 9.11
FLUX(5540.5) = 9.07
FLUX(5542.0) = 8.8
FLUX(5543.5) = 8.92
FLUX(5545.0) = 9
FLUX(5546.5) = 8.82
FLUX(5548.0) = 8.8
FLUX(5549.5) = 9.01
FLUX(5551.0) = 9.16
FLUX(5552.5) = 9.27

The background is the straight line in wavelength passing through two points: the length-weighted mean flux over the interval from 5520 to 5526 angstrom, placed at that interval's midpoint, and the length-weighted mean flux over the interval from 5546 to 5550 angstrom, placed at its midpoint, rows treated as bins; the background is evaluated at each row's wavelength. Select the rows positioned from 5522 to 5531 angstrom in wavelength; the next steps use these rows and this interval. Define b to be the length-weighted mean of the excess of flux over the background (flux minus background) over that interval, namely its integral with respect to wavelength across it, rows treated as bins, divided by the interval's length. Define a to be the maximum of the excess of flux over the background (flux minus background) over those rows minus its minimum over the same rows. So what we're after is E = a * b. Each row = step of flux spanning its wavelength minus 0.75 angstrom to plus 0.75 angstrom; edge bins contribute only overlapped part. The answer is -0.20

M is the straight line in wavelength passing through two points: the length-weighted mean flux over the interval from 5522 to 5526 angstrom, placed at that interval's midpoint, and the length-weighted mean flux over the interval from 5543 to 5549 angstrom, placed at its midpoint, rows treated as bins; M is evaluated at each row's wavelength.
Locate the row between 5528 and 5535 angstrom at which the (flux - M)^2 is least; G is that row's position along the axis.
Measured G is 5533.0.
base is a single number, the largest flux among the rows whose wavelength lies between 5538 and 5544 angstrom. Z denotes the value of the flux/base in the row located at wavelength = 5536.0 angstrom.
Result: 0.948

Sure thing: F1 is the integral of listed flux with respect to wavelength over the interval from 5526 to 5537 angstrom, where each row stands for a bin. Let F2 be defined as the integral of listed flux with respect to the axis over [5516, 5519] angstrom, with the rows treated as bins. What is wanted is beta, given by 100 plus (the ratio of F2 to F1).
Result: 100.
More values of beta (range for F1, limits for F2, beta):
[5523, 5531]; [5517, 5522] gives 101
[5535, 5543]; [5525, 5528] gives 100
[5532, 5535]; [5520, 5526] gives 102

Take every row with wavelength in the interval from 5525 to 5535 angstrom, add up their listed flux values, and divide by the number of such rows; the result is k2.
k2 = 8.82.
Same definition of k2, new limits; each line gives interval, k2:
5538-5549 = 8.93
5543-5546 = 8.96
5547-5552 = 8.99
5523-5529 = 8.92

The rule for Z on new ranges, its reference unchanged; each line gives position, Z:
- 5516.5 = 0.951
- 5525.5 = 0.980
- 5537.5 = 0.964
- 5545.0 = 0.988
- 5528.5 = 0.957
